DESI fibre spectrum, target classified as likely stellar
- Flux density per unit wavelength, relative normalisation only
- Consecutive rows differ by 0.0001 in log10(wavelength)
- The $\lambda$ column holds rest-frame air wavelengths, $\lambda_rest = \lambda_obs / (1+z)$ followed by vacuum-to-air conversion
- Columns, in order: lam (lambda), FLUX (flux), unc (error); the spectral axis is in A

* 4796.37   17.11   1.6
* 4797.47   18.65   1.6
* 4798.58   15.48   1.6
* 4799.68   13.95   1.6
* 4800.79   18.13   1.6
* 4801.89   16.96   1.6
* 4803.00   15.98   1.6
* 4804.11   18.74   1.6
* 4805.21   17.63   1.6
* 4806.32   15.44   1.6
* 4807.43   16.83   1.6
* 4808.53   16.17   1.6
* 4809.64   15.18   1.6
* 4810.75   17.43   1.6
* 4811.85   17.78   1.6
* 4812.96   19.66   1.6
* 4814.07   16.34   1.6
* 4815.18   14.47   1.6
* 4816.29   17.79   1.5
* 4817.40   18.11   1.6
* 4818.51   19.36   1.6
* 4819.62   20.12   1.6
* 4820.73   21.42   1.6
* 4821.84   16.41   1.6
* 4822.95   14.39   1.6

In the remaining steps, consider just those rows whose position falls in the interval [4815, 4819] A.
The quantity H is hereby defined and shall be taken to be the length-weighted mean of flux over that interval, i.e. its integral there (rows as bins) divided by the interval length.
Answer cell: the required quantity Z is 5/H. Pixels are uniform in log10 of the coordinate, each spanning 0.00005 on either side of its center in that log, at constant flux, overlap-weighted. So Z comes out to 0.283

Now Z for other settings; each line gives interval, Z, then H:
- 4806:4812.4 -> 0.303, 16.5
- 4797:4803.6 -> 0.303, 16.5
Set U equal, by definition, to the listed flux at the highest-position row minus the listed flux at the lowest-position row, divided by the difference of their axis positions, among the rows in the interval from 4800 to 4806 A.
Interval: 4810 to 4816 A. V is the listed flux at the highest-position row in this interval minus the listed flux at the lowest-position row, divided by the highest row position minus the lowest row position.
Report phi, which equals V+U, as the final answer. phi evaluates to -0.8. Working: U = -0.11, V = -0.67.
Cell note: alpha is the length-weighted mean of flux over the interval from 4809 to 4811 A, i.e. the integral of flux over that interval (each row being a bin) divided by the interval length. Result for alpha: 16.1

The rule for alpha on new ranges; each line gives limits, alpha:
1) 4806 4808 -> 16.2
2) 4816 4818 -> 18.0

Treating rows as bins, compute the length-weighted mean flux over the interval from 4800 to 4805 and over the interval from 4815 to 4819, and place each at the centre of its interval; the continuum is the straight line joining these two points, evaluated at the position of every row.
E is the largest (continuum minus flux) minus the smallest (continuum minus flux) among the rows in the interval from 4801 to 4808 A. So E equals 3.4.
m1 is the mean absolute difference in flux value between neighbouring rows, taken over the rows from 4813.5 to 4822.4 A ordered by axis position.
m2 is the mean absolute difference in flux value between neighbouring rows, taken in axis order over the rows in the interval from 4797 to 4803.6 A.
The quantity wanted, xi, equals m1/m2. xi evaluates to 0.90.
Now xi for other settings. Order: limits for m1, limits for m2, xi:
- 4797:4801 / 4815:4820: 2.10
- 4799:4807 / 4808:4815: 1.17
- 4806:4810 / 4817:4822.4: 0.49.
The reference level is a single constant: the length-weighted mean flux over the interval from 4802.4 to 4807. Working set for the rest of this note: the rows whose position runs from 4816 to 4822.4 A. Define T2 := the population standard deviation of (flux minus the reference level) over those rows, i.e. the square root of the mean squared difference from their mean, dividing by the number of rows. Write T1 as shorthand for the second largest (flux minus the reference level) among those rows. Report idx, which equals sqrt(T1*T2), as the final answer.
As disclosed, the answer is 2.3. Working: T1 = 3.2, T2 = 1.64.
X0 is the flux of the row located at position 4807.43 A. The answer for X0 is 16.83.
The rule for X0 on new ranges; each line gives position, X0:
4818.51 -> 19.36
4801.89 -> 16.96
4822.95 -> 14.39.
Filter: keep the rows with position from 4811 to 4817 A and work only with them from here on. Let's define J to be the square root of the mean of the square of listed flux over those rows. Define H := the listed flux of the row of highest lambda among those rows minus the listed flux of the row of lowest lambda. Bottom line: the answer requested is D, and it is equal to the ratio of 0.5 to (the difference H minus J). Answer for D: -0.0289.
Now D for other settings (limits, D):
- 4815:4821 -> -0.0426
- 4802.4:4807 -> -0.0285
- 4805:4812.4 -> -0.0303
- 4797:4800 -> -0.0240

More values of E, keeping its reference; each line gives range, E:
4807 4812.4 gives 2.5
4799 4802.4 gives 4.2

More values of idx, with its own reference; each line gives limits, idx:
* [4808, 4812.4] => 0.7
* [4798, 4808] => 1.3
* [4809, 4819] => 2.0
